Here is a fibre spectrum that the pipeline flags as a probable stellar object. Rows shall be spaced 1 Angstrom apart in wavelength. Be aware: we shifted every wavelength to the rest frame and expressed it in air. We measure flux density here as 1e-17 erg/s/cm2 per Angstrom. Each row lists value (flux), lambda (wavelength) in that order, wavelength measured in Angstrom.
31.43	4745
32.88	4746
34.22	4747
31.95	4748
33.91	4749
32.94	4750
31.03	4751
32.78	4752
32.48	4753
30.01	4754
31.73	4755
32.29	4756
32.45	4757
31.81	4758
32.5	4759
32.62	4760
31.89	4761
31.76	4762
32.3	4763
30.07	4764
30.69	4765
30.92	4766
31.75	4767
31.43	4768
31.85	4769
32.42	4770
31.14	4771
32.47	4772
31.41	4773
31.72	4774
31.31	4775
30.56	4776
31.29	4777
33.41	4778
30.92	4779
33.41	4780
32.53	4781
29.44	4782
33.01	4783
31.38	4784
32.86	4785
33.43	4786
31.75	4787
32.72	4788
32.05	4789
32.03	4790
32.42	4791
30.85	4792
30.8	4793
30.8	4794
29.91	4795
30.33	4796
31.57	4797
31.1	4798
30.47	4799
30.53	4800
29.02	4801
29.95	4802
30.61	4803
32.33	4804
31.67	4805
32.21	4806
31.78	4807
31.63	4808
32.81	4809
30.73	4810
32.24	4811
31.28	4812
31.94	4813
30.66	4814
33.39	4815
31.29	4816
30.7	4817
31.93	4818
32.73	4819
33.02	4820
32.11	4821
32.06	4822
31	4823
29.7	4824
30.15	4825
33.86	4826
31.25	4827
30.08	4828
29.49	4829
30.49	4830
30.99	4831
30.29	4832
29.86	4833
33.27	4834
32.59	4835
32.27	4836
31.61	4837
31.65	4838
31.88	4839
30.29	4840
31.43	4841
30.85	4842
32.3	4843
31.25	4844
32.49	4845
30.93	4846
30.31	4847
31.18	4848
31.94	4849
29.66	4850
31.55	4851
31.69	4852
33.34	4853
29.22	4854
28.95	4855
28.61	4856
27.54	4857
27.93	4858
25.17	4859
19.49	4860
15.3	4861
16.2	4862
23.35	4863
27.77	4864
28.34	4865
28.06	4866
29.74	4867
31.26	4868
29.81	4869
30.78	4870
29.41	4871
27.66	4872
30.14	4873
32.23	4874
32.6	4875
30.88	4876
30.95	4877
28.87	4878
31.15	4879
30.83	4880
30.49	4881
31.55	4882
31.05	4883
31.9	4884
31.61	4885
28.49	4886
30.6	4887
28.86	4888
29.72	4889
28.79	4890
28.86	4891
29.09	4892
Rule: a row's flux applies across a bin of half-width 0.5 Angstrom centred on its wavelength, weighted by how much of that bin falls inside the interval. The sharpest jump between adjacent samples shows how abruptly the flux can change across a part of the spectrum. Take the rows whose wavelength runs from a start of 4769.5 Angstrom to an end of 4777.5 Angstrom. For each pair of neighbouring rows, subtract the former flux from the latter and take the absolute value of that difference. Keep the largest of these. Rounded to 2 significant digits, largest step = 1.3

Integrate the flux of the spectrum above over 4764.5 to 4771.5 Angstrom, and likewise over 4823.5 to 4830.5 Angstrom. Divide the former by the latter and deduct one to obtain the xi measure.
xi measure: 0.024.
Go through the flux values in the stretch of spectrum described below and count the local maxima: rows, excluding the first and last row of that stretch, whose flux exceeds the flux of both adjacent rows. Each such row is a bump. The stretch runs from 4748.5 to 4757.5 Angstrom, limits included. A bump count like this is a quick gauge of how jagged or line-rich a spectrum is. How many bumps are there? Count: 1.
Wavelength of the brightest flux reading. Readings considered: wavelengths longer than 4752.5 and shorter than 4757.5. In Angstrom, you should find 4753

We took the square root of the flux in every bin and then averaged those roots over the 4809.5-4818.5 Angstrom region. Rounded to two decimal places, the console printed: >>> 5.62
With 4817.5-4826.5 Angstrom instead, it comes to 5.64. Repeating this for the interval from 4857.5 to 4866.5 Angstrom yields 4.82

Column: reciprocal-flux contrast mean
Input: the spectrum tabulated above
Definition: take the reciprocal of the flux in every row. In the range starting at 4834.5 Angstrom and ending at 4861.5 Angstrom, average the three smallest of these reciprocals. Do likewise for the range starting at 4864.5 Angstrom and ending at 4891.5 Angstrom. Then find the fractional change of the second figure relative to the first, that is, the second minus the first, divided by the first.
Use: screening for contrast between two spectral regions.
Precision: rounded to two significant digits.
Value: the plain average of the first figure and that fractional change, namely 0.024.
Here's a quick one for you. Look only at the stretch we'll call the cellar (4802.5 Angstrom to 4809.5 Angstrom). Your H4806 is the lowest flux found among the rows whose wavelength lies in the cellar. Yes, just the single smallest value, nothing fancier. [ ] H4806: 30.61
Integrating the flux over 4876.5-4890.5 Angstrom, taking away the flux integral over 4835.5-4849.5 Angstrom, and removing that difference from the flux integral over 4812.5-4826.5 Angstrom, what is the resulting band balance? 460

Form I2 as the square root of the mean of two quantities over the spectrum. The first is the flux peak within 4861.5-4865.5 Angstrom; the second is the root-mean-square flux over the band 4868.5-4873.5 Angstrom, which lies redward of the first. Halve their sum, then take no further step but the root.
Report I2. 5.38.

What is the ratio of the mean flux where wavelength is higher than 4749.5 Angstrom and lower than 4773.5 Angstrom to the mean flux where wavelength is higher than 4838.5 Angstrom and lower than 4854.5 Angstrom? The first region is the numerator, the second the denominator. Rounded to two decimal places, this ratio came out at 1.02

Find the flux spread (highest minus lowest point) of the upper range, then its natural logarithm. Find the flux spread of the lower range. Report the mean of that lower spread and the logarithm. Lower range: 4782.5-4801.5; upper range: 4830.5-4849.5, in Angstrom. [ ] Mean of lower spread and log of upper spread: 2.82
